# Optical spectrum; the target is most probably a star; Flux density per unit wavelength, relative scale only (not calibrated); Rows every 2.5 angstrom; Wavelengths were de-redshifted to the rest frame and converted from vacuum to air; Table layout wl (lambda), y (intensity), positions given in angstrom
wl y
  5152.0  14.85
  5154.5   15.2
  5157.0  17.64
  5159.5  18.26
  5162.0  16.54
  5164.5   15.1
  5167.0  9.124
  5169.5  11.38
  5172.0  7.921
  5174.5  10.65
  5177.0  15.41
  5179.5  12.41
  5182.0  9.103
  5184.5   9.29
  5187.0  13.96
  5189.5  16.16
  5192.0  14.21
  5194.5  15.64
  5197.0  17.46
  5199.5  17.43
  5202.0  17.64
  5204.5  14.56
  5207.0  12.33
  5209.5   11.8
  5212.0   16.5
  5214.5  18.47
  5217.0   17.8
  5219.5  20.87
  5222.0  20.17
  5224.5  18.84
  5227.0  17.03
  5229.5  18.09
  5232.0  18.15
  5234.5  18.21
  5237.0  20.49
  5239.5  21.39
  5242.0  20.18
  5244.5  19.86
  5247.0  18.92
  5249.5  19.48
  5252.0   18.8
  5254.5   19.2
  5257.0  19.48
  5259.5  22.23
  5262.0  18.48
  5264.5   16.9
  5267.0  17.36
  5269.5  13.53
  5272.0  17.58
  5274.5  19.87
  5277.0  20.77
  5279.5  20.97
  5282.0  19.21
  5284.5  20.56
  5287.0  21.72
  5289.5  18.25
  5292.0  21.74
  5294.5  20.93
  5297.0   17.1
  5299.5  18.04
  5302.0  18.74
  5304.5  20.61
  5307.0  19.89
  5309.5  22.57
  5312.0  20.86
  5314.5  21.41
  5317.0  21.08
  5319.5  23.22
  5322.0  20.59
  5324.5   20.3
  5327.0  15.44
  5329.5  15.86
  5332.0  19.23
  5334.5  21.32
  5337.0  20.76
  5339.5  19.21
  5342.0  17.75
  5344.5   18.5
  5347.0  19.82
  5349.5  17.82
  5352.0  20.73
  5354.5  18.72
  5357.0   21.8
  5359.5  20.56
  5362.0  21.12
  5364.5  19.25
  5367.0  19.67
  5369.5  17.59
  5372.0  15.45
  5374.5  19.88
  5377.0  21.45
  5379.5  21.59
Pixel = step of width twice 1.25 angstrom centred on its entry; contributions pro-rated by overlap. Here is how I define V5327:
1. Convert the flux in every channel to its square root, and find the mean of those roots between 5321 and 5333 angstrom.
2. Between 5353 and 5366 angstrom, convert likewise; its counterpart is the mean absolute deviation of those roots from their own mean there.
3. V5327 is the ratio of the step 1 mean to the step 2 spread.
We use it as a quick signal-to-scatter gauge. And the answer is 37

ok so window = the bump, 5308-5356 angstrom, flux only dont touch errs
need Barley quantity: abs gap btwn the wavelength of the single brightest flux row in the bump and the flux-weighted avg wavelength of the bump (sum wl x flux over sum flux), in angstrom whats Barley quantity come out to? 11.9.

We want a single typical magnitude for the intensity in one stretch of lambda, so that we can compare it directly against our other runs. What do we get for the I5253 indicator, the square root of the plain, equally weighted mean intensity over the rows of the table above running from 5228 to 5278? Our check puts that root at 4.35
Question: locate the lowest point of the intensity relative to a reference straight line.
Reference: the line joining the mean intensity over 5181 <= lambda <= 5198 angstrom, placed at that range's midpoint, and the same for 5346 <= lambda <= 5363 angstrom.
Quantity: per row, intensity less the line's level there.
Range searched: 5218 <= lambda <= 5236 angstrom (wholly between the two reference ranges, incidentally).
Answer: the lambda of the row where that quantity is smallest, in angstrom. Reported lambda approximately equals 5227.0 angstrom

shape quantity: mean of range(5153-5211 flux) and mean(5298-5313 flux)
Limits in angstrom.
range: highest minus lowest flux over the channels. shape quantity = 15.2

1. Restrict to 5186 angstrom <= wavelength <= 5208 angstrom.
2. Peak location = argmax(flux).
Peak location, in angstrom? 5202.0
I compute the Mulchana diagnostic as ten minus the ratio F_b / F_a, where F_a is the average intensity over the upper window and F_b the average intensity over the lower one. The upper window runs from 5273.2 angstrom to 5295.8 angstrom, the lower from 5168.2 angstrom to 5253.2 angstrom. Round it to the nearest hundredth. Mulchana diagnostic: 9.21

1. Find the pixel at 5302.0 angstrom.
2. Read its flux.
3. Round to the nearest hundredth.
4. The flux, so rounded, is 18.74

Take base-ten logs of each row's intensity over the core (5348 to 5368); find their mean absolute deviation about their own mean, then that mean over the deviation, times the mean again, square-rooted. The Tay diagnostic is 8.4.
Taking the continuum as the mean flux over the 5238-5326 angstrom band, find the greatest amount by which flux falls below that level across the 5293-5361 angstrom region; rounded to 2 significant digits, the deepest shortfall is 4.3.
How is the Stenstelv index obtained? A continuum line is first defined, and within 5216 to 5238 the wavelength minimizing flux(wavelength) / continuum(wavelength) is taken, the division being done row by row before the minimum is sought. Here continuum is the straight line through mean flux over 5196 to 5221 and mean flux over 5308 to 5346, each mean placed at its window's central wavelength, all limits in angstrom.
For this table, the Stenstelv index 5227.0 angstrom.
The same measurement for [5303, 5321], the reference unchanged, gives 5307.0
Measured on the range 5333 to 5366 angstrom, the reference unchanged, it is 5349.5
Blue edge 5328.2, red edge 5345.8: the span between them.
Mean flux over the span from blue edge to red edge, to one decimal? 18.9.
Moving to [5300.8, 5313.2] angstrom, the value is 20.5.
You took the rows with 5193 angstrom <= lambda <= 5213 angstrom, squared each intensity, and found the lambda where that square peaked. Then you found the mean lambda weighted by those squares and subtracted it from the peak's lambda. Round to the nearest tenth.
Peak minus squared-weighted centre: -0.5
